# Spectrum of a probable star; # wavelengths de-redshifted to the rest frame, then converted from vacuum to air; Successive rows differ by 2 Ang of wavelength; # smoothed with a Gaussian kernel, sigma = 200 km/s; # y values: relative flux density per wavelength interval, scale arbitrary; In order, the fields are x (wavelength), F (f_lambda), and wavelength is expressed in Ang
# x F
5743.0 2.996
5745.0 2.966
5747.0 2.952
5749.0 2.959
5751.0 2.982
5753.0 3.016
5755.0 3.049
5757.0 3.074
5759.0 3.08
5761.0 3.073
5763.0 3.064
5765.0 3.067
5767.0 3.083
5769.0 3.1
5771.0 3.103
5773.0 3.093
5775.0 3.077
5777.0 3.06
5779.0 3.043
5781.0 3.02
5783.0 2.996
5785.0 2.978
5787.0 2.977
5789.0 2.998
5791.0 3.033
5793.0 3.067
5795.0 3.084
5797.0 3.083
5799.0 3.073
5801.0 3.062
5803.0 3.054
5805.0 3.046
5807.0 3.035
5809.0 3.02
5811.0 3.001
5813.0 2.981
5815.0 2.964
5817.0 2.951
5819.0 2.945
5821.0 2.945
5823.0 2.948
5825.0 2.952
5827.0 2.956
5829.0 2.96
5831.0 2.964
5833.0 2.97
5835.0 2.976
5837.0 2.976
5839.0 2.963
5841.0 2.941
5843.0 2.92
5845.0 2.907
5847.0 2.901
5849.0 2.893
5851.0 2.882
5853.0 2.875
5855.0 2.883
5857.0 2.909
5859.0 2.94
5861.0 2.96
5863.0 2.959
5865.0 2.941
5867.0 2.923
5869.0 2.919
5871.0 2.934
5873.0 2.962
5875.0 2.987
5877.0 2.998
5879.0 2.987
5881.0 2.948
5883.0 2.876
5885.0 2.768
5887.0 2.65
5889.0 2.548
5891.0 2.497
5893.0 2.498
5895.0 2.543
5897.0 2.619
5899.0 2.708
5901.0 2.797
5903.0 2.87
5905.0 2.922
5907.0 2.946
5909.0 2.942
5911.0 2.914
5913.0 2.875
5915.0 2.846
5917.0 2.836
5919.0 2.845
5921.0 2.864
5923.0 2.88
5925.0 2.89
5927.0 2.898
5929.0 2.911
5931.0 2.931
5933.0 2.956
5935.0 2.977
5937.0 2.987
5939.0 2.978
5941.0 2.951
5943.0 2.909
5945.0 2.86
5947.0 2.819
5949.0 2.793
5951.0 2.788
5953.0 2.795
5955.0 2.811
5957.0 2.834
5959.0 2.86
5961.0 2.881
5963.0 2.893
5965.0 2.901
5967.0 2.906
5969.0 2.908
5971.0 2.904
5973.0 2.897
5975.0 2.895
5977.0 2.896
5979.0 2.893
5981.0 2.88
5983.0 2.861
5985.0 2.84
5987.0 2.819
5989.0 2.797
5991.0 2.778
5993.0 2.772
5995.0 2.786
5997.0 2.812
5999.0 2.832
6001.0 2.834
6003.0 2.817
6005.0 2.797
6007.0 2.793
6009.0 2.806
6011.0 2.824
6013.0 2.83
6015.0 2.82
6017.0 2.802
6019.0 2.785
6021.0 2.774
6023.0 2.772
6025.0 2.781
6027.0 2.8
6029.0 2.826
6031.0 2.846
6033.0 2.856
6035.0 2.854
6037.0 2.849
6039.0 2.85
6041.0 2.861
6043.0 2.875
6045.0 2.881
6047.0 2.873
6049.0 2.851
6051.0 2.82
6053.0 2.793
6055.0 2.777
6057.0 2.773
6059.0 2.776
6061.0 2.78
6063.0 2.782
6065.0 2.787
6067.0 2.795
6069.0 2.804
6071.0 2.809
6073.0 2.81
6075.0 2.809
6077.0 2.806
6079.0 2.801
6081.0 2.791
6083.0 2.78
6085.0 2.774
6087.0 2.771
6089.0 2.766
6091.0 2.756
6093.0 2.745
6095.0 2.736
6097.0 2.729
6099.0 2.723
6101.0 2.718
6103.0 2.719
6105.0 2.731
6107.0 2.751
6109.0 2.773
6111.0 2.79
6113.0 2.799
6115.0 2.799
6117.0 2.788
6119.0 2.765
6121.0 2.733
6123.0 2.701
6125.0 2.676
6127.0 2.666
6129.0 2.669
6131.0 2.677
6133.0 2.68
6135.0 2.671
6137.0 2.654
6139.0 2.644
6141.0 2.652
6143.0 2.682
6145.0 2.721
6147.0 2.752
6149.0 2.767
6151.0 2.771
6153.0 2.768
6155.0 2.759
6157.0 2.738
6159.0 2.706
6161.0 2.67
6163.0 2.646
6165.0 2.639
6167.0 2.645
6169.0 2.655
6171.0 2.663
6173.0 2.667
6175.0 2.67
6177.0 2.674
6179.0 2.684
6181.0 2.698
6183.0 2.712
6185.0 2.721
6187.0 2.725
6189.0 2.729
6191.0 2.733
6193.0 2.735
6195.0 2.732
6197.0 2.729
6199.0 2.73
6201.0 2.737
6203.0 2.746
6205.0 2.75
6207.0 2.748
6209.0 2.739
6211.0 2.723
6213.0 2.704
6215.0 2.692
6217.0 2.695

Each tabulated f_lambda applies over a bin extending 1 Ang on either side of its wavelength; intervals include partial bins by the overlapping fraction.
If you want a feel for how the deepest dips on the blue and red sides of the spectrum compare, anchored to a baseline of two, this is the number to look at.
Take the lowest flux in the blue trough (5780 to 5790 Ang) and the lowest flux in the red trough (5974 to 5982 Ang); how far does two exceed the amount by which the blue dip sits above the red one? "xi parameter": 1.90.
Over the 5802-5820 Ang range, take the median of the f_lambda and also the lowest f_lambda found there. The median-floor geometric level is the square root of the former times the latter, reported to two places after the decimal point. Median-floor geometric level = 2.97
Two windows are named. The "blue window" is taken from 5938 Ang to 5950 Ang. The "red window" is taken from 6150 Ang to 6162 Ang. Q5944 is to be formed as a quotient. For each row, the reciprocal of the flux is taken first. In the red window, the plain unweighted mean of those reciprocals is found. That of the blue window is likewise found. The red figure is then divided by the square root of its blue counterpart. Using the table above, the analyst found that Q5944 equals 0.621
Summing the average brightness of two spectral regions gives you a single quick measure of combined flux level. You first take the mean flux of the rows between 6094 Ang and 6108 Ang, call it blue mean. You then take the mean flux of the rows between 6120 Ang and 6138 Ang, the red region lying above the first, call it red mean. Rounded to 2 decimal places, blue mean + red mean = 5.41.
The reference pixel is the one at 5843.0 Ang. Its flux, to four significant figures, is 2.920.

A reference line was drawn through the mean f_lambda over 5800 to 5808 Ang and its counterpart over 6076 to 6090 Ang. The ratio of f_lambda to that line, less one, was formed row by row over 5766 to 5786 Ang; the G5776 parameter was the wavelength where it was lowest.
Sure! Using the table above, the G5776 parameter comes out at 5785.0 Ang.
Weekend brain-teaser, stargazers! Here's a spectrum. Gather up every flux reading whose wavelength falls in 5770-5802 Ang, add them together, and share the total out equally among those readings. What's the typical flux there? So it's 3.05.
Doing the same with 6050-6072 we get 2.79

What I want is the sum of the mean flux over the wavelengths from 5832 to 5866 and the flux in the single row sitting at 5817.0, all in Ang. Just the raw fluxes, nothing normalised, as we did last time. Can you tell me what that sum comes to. 5.88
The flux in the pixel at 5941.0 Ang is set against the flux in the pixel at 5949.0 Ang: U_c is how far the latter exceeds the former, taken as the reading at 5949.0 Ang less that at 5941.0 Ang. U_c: -0.16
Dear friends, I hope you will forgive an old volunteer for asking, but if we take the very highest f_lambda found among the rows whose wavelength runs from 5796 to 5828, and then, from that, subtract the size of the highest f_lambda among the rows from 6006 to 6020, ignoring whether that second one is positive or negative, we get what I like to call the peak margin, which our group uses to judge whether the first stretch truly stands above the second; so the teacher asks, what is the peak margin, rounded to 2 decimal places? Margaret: 0.25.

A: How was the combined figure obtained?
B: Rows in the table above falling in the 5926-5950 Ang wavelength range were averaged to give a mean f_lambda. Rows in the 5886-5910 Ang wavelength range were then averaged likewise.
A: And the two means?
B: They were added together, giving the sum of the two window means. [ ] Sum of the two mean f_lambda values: 5.63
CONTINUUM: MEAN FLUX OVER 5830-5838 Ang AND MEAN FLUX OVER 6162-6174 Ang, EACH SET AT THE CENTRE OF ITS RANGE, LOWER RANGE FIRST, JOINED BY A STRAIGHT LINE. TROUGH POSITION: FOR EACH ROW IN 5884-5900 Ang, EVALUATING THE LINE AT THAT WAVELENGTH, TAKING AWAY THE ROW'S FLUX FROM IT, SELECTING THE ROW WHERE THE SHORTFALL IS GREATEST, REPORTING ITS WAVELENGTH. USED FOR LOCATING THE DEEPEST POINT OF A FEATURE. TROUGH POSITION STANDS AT 5891.0 Ang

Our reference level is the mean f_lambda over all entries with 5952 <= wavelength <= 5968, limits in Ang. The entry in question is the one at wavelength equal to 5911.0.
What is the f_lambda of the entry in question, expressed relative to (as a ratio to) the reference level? 1.02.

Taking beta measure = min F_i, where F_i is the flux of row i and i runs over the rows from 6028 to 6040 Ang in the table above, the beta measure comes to 2.826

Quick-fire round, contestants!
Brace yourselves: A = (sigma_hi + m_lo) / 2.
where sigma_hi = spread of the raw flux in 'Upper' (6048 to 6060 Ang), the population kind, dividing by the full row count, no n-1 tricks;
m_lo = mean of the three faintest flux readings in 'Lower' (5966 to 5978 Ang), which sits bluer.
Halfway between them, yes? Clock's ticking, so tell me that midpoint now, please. 1.46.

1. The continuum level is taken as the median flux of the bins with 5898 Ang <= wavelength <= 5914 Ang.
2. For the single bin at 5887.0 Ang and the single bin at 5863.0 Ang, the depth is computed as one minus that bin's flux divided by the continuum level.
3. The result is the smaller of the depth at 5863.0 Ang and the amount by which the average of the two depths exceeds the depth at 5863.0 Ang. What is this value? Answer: -0.0223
